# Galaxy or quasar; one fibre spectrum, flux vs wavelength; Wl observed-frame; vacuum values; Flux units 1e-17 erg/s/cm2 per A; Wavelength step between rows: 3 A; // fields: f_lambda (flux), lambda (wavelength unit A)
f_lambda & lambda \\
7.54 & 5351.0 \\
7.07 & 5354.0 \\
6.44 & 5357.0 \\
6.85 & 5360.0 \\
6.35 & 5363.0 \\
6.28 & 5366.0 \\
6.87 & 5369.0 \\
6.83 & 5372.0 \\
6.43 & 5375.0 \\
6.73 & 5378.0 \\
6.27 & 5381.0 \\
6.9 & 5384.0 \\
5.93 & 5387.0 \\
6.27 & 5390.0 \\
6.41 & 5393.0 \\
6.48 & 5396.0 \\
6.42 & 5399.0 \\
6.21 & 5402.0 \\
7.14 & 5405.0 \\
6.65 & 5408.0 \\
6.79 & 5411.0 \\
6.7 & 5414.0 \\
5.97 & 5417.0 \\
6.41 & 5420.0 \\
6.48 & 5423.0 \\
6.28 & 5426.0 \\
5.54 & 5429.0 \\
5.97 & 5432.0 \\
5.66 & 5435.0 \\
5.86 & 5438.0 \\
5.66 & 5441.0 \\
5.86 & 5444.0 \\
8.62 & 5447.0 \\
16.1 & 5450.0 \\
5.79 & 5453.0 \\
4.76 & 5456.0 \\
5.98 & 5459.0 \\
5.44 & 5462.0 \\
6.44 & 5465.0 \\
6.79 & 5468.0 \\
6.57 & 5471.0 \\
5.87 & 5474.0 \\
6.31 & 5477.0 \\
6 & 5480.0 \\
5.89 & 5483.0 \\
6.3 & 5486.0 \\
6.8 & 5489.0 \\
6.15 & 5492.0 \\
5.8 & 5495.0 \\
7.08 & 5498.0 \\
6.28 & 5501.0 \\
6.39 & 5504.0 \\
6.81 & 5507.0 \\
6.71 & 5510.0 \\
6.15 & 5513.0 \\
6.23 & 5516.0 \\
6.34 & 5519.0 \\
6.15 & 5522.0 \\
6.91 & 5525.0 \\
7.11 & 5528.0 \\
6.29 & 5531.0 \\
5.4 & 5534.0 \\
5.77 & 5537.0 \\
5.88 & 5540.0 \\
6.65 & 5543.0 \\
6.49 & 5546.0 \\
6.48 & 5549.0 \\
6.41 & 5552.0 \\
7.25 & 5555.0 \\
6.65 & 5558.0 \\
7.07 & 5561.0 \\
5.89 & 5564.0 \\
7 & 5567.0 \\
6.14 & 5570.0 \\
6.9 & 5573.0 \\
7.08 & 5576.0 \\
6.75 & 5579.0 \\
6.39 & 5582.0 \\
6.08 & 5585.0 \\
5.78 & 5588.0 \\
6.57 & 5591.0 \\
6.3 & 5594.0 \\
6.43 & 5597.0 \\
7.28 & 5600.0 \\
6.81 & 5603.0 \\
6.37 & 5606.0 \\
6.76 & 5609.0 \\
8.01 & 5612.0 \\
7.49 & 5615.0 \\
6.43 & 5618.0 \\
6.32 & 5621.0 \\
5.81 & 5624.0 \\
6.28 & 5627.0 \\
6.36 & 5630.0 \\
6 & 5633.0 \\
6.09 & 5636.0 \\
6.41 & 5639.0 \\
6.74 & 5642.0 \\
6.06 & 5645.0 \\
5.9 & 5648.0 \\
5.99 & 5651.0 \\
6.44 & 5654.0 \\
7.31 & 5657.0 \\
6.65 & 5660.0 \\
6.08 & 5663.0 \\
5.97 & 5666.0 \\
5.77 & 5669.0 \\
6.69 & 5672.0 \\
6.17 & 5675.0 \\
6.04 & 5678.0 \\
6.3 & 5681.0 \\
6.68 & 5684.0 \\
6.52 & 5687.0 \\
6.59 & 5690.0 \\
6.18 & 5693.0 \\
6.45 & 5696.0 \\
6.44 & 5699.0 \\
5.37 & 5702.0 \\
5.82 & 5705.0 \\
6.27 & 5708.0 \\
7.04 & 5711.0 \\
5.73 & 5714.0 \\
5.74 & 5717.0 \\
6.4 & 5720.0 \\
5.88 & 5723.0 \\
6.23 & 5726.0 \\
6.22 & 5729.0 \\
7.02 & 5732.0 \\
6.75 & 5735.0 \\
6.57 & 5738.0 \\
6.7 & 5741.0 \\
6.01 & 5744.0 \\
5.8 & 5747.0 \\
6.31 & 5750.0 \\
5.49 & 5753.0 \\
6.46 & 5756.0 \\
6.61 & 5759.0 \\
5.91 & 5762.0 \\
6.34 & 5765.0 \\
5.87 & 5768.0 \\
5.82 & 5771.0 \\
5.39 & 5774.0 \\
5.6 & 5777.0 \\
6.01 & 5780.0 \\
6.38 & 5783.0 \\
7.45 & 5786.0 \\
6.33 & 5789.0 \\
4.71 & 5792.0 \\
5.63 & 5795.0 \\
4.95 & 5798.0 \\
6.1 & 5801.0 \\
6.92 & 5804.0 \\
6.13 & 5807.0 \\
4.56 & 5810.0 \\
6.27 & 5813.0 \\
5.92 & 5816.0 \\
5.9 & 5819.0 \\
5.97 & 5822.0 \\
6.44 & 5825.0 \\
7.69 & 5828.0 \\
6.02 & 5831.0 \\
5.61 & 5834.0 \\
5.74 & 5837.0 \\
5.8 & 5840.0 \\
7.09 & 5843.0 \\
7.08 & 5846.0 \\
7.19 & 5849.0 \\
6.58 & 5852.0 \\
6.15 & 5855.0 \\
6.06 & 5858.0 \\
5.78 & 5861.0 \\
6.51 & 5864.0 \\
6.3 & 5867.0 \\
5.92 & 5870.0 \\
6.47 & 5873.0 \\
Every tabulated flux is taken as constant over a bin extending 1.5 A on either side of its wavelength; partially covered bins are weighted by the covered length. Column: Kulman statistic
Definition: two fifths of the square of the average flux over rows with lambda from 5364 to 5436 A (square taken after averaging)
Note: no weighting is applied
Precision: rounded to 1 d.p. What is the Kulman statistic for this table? 16.4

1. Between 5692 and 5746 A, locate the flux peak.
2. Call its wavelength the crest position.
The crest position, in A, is 5711.0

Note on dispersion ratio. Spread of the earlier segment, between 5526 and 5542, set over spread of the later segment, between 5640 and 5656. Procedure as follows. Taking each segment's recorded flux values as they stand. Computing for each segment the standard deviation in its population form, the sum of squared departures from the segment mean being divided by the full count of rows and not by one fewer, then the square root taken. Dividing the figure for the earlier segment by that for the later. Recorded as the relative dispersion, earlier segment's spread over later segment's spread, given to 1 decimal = 1.8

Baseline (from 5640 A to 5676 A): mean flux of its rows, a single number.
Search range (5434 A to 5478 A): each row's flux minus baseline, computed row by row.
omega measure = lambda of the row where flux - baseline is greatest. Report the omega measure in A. 5450.0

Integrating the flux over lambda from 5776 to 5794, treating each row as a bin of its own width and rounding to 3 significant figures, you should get 109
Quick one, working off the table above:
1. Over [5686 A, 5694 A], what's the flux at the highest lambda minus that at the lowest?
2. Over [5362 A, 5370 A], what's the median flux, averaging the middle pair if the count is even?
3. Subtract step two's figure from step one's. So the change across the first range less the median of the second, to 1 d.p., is -6.7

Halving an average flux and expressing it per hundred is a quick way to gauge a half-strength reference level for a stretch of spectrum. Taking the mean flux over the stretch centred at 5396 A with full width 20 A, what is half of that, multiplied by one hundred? 320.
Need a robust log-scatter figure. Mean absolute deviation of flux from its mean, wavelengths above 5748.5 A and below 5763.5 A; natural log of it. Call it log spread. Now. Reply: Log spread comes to -1.01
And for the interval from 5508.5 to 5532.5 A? -1.15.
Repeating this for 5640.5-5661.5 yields -0.93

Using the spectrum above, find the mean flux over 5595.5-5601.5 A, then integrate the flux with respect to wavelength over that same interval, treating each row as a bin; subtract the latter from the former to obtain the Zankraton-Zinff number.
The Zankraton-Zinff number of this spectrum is -34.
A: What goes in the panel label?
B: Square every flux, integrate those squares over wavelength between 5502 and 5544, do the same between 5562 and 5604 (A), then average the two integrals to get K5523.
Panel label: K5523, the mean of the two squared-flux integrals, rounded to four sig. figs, 1748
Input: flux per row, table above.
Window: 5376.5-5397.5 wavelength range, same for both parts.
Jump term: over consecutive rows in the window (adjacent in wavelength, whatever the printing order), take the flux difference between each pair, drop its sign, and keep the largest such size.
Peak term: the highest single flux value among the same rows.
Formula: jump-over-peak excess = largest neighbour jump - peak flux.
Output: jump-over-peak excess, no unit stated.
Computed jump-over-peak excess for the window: -5.9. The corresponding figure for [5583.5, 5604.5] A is -6.4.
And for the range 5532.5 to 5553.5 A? -5.9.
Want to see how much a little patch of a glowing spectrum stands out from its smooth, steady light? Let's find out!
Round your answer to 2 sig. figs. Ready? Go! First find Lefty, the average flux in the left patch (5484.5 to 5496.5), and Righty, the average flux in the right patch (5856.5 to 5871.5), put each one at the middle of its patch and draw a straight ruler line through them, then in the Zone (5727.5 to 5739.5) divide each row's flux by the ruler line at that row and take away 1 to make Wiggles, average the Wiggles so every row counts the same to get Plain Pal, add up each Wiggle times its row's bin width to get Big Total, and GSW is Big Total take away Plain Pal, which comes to 0.85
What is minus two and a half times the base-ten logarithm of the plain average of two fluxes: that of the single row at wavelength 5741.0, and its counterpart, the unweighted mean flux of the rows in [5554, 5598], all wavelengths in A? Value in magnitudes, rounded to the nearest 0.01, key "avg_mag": -2.05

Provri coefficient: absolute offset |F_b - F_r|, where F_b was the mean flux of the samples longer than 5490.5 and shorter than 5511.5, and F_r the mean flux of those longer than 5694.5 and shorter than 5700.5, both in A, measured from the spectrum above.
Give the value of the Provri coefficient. 0.0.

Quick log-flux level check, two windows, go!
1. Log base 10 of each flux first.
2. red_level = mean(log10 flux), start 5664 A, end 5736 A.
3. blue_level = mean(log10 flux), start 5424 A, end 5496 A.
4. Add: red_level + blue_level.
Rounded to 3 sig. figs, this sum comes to 1.60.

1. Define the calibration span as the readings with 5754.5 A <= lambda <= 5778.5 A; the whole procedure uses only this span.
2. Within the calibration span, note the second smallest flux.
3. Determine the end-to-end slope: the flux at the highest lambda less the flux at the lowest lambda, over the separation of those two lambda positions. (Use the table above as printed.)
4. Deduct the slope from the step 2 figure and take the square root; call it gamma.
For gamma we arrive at 2.38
